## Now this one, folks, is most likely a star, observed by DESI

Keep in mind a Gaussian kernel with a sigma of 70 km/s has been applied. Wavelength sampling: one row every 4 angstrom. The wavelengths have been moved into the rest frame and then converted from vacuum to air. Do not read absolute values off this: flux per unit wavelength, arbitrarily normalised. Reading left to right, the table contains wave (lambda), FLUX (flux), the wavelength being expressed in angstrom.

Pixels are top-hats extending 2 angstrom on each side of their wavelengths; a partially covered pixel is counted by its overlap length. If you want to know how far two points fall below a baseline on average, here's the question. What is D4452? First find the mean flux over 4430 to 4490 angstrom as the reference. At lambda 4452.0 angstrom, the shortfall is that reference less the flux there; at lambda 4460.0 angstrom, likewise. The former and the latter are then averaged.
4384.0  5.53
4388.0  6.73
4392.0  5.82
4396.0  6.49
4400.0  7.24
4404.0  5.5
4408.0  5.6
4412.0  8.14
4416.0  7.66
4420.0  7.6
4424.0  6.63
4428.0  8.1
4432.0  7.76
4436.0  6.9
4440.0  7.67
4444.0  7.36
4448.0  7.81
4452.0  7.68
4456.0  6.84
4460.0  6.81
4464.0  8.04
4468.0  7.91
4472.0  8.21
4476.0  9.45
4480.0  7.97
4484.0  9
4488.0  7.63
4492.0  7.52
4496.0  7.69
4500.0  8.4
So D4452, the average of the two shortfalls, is 0.56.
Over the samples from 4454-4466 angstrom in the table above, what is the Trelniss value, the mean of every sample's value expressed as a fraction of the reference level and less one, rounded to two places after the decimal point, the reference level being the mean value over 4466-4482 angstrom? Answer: -0.14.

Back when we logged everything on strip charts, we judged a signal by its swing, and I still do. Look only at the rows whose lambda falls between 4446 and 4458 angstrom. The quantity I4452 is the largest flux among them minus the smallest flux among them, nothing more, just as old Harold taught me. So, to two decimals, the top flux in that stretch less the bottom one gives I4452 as 0.97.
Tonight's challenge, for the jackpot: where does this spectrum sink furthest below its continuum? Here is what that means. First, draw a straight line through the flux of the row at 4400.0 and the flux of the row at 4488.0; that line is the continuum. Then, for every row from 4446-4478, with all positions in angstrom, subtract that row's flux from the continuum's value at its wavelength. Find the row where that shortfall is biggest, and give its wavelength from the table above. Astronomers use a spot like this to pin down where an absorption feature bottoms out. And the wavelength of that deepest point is 4460.0 angstrom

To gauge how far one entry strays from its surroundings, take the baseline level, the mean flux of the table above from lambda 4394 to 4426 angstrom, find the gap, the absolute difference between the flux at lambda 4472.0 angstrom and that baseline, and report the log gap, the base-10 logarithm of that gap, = 0.13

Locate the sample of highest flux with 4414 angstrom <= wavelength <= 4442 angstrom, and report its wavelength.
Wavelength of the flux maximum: 4428.0 angstrom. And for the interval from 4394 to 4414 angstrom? 4412.0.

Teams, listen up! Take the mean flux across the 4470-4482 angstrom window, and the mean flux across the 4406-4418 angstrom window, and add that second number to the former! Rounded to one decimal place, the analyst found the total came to 15.7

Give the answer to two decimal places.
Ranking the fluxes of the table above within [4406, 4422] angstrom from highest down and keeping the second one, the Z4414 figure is 7.66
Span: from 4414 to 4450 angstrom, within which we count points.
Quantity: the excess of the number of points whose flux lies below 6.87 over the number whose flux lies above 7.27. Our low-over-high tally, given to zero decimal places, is -6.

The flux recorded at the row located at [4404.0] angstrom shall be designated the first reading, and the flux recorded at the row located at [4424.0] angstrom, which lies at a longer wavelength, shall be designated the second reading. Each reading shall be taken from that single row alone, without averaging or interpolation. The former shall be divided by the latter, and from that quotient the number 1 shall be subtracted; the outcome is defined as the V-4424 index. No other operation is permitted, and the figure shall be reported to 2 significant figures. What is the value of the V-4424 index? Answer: -0.17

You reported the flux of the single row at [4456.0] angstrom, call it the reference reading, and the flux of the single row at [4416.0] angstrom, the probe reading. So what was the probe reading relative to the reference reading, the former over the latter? 1.12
